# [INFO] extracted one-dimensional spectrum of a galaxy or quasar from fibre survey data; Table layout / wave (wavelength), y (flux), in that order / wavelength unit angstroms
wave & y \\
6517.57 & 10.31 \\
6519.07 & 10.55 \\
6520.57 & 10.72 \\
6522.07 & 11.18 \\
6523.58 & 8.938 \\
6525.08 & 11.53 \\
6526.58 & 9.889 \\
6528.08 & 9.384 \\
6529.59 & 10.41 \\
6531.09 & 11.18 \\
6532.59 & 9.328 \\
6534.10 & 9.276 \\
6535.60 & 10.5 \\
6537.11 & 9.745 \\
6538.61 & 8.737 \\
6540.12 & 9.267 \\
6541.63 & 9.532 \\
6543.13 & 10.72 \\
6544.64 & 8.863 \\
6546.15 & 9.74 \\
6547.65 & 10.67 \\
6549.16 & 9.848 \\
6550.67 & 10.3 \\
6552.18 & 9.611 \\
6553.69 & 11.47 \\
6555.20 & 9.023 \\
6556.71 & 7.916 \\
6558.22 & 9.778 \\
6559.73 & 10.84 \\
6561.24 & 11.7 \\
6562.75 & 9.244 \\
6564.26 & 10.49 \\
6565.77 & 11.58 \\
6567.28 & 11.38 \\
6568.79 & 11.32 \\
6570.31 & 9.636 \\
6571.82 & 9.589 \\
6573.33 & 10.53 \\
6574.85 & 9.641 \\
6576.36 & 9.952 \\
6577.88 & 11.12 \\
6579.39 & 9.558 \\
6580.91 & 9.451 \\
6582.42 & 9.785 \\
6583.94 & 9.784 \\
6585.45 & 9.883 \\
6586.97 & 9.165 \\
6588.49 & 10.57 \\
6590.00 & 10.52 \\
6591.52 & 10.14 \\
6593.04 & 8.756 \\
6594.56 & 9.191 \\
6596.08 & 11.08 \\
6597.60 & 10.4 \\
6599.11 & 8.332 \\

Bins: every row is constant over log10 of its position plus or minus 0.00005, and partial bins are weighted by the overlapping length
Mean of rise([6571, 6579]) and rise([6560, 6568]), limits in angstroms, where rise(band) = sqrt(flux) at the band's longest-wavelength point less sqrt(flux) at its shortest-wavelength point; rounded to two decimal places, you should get 0.10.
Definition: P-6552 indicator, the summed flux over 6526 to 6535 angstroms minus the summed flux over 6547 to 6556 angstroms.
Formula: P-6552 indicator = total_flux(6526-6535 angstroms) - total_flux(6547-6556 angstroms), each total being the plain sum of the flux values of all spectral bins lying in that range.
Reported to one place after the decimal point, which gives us -1.5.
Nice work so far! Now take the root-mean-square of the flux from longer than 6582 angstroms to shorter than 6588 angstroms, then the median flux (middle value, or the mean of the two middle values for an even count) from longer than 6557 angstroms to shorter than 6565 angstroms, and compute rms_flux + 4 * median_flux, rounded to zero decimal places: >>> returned 52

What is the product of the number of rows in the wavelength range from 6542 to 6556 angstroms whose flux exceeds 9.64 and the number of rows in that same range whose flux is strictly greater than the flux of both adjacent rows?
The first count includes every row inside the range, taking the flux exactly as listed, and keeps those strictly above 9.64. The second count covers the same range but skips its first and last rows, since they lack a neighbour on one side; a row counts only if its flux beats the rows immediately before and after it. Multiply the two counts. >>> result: 18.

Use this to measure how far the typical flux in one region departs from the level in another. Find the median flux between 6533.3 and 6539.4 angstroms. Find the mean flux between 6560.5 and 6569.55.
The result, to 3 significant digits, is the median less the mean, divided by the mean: -0.132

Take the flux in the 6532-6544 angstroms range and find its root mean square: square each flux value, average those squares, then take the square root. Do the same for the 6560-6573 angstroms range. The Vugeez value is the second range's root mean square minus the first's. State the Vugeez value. 1.0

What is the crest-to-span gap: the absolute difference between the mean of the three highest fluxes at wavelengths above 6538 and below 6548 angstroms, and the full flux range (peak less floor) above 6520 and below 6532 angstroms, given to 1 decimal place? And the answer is 7.8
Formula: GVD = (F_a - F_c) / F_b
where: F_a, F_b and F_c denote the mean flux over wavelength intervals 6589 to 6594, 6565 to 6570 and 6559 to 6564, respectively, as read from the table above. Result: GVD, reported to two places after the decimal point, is -0.07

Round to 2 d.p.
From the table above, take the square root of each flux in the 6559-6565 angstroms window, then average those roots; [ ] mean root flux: 3.25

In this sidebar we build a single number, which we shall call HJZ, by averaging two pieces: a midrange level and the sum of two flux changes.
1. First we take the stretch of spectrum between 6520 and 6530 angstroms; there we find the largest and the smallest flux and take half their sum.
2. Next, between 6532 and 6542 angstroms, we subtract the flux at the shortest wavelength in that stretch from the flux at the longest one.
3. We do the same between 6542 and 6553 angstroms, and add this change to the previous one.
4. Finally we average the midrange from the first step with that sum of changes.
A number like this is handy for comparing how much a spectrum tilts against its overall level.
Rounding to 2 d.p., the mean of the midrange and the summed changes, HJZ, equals 4.66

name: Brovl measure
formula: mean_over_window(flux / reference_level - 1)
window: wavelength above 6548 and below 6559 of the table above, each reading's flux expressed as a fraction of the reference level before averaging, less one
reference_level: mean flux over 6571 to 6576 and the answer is -0.02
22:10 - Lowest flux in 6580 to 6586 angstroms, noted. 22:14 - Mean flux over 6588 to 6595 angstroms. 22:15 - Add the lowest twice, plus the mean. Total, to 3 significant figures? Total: 28.7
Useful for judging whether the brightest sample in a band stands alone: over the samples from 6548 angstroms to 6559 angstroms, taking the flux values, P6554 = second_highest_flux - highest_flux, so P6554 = -1.2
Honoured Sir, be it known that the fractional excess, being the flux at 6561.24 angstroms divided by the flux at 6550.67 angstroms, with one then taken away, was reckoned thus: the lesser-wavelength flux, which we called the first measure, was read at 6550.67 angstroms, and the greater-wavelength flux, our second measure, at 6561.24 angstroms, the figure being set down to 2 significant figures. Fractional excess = 0.14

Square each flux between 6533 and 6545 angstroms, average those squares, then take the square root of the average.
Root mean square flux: 9.6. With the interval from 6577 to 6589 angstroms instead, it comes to 9.9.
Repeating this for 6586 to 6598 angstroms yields 10.0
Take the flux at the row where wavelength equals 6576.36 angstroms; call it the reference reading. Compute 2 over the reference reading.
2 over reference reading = 0.201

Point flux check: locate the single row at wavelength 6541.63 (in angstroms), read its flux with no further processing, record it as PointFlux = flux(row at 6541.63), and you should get 9.532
